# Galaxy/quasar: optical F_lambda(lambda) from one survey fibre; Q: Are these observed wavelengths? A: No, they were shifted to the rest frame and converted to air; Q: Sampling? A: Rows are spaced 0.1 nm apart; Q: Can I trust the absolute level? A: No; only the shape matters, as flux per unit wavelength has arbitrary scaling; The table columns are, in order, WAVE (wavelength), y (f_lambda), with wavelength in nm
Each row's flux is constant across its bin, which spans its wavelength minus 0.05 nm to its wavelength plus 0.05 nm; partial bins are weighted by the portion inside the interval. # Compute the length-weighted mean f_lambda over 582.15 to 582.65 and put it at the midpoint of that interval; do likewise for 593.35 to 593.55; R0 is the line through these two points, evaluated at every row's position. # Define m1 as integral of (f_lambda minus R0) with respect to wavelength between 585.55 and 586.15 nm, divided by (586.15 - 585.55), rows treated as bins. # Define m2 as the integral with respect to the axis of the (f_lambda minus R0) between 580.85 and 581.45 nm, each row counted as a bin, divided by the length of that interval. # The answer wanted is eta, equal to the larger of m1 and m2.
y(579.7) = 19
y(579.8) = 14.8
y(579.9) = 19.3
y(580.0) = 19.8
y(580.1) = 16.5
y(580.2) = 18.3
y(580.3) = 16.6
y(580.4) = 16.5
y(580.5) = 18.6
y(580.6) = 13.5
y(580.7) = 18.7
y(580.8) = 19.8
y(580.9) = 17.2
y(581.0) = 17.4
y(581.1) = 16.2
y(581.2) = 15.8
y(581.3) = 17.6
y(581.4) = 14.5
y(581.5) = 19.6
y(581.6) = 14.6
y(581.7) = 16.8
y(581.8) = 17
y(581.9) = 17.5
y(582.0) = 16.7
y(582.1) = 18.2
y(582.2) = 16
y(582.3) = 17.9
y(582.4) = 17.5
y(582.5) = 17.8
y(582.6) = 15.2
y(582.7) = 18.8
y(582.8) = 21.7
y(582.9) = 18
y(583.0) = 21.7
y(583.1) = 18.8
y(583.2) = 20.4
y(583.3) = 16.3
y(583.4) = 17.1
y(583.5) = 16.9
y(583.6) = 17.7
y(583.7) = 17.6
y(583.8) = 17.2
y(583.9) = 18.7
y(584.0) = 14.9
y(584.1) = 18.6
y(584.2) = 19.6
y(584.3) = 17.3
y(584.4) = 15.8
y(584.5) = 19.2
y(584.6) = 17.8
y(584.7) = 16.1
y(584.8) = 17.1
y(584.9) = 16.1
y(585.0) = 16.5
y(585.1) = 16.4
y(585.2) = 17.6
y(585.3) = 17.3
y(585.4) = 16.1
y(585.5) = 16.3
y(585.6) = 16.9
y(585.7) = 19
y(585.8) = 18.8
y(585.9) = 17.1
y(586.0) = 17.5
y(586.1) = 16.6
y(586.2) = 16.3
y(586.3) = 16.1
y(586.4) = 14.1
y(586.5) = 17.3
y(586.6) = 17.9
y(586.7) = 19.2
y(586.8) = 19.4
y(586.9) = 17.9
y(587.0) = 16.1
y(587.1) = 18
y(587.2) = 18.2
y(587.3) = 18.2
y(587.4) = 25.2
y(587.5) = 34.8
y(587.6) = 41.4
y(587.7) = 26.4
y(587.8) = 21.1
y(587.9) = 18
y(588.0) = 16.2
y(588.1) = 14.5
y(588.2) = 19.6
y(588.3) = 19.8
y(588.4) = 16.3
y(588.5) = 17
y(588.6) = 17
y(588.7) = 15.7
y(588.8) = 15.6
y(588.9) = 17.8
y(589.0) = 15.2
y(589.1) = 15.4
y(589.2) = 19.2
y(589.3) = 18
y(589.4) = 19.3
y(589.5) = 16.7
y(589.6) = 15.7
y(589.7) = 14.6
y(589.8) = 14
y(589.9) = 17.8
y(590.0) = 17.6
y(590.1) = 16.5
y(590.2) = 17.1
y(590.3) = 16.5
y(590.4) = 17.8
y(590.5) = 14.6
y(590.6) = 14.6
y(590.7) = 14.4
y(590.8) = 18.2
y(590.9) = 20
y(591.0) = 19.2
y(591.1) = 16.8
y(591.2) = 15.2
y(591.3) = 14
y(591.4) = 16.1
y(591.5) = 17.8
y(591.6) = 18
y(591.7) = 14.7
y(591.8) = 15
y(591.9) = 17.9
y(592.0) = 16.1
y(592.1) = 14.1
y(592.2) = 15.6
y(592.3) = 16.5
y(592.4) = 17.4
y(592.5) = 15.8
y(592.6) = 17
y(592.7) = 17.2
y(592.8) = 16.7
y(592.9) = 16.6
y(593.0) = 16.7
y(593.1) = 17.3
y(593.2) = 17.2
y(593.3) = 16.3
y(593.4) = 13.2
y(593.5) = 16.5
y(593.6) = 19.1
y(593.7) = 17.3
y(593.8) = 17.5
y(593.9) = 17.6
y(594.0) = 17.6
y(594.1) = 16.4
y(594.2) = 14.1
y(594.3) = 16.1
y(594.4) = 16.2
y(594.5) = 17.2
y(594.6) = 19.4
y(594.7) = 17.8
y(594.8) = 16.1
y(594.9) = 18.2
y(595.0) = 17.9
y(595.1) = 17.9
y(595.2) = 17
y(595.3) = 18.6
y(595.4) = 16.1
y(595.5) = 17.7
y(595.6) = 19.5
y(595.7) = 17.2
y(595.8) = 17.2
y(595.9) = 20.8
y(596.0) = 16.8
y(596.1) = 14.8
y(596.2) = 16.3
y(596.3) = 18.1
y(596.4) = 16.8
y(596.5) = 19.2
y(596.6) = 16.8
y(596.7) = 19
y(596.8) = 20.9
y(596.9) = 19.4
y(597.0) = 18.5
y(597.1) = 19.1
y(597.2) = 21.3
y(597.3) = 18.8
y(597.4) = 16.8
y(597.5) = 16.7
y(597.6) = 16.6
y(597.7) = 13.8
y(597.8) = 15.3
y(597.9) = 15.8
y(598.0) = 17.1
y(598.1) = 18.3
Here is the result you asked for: 1.4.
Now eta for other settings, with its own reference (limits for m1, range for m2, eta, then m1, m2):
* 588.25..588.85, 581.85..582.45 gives 1.1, 1.1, 0.4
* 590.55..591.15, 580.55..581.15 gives 1.9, 1.9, 0.0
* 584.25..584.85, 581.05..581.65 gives 0.7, 0.7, -0.7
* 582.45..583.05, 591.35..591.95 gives 2.1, 2.1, 1.4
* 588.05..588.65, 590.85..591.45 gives 1.6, 1.6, 1.6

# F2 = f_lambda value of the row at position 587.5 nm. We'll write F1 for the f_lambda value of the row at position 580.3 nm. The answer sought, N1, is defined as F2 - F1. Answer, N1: 18.2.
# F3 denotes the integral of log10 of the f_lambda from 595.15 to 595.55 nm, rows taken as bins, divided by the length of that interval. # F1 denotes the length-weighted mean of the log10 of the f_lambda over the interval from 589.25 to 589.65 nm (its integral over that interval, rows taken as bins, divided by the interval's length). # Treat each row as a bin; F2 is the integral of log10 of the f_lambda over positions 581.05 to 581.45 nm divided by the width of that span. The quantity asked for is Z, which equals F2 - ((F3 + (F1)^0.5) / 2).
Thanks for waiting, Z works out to 0.028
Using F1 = 1.24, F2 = 1.20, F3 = 1.24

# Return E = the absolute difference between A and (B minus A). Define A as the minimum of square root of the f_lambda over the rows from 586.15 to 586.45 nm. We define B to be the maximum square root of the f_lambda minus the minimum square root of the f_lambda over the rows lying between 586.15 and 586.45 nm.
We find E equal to 7.2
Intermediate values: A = 3.75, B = 0.28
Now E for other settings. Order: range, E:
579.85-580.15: 7.7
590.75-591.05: 8.3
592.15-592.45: 7.7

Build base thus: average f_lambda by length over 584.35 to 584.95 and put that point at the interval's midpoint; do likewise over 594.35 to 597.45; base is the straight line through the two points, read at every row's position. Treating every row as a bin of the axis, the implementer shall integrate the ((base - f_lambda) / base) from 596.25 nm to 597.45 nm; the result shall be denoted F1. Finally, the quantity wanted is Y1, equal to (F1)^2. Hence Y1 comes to 0.0019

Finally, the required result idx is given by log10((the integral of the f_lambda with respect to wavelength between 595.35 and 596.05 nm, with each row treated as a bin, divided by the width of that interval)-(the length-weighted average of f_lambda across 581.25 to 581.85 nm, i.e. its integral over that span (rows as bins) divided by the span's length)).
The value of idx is 0.09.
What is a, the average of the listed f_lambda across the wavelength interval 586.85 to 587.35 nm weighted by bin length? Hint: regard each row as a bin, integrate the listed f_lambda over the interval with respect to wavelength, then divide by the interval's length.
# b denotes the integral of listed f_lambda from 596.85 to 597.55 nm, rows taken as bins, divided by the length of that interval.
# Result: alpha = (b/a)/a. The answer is 0.0597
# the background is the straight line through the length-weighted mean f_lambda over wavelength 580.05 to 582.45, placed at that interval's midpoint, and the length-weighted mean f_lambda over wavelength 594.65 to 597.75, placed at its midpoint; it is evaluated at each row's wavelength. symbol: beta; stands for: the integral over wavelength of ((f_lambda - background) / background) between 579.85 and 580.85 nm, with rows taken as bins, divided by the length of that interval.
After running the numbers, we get 0.04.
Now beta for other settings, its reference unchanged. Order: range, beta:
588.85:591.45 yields -0.05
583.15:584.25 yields 0.03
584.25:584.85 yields 0.00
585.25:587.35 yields 0.00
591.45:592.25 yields -0.08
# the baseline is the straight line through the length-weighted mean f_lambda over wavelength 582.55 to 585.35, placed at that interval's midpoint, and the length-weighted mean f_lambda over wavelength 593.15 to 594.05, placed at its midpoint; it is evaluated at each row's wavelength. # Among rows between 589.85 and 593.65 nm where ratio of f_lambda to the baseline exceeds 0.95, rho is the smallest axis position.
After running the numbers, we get 589.9 nm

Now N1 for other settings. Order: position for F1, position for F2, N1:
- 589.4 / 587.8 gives 1.8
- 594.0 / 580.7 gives 1.1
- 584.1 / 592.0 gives -2.5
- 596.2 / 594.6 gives 3.1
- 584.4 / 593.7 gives 1.5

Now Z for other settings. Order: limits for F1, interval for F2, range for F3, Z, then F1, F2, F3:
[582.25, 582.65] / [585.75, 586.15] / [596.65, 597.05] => 0.043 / 1.23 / 1.24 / 1.29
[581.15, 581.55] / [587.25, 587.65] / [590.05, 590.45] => 0.287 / 1.22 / 1.46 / 1.23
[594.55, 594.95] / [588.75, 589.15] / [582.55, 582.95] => 0.013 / 1.25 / 1.20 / 1.26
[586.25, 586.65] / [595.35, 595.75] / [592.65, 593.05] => 0.082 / 1.21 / 1.25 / 1.23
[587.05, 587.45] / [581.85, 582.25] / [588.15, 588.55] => 0.035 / 1.29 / 1.23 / 1.26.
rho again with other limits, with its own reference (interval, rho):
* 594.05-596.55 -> 594.1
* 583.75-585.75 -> 583.8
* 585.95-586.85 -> 586.0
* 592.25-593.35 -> 592.3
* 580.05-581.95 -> 580.2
